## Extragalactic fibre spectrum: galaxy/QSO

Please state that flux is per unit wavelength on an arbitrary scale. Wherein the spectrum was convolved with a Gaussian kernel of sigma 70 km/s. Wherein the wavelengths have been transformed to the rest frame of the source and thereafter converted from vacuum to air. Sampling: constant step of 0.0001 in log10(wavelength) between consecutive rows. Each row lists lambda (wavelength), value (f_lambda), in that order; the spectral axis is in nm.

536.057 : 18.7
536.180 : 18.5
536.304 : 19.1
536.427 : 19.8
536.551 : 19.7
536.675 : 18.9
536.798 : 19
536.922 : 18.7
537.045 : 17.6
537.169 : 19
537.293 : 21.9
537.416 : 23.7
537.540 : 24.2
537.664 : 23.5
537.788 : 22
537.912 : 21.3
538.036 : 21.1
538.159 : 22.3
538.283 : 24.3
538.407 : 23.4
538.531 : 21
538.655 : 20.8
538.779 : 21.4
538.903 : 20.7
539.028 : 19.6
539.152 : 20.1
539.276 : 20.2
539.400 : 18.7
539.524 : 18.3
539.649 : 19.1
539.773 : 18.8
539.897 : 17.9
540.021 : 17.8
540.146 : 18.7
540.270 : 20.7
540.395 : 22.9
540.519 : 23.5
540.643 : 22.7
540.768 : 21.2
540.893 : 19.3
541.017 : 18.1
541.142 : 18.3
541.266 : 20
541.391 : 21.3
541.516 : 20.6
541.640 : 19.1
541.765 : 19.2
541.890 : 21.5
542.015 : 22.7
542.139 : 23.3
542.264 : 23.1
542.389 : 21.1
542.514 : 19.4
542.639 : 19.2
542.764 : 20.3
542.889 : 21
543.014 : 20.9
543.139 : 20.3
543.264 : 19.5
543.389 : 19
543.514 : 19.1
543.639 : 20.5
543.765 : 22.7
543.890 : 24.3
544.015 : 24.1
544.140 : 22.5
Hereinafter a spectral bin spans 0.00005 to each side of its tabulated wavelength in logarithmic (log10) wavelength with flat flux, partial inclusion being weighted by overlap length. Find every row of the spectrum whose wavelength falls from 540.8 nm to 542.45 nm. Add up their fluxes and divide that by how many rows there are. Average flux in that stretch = 20.6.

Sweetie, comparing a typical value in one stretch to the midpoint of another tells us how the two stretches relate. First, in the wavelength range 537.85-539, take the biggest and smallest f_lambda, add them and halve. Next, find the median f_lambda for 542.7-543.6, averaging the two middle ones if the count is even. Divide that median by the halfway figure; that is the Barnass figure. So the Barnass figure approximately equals 0.90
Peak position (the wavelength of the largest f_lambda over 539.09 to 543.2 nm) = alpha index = 540.519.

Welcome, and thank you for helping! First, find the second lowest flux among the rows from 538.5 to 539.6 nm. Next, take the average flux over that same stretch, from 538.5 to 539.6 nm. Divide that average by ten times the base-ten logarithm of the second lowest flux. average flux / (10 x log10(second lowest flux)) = 1.58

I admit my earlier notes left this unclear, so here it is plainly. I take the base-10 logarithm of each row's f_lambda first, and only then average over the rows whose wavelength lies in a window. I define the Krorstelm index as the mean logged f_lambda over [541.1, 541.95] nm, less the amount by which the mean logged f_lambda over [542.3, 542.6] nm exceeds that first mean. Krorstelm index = 1.29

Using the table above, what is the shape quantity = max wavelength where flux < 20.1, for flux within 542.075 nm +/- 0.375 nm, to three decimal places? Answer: 541.765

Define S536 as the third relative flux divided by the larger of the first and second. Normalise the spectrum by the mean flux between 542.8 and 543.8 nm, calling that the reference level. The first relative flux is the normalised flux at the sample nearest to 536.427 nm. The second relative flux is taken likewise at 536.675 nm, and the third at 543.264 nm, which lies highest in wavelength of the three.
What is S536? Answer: 0.98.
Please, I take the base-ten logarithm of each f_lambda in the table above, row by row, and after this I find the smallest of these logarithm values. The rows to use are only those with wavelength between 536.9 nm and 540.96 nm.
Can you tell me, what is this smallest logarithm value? 1.25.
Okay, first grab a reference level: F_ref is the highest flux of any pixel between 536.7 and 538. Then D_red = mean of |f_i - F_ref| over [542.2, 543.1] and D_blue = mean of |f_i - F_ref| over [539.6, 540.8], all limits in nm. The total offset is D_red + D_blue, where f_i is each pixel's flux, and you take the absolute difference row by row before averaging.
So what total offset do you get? 7.4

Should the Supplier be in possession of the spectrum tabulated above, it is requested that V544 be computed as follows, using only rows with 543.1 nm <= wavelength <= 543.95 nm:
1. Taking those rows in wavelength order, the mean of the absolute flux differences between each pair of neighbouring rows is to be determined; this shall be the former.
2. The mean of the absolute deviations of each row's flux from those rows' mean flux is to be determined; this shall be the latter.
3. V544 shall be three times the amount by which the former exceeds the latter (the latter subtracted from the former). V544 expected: -1.4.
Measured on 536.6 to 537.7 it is -3.6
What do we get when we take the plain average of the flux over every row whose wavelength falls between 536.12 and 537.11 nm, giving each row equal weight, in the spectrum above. 18.9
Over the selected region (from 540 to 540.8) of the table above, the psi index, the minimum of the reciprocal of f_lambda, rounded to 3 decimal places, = 0.043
